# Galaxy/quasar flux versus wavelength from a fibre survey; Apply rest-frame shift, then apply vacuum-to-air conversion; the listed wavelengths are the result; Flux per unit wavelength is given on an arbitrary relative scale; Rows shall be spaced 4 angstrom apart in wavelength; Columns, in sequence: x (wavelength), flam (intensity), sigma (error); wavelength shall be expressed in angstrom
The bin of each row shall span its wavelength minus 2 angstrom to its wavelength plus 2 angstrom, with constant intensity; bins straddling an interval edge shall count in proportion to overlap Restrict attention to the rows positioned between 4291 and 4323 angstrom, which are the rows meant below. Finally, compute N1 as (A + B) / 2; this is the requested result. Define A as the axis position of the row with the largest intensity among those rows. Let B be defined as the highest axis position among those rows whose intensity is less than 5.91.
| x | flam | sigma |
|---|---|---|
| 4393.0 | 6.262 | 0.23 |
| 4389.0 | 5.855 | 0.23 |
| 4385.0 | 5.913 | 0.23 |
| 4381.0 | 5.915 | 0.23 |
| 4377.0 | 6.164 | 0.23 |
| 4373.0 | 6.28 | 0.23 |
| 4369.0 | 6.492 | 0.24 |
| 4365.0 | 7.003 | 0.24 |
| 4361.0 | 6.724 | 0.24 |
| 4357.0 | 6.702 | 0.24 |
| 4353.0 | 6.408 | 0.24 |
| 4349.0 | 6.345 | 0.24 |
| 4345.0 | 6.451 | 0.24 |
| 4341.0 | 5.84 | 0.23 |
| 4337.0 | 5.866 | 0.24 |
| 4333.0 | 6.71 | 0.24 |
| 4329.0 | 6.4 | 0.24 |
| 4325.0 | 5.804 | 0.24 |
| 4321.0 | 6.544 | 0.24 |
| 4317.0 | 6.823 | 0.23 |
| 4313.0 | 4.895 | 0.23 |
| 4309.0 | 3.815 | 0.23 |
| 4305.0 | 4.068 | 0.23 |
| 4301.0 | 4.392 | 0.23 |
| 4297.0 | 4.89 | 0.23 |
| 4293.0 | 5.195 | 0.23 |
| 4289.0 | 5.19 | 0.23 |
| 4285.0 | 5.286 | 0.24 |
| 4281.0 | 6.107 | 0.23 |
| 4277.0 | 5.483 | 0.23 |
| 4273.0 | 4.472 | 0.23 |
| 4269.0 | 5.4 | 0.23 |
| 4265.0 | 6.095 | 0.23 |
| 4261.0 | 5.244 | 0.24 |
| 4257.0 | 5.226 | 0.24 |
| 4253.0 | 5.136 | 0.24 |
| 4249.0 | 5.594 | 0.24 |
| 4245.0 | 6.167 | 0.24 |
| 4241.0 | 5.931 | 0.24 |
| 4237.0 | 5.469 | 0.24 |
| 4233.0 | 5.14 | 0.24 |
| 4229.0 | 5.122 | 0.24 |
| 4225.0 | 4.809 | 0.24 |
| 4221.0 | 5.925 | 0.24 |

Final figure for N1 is 4315 angstrom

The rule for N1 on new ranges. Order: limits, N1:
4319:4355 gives 4337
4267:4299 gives 4289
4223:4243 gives 4239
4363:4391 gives 4377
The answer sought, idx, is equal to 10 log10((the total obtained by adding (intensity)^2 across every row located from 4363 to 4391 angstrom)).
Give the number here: 24.4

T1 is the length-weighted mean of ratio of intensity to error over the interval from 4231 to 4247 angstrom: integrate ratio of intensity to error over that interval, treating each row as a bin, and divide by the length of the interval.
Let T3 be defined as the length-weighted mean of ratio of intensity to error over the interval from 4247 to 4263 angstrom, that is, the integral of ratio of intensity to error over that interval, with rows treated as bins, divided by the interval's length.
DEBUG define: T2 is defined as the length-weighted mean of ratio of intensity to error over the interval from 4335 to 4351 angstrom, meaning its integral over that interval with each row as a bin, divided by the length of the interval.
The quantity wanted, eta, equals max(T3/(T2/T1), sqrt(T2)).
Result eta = 20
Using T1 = 23.7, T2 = 25.8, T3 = 22.1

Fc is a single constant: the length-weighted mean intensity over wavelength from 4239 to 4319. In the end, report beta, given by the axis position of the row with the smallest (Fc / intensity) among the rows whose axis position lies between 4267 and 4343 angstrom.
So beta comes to 4317.0 angstrom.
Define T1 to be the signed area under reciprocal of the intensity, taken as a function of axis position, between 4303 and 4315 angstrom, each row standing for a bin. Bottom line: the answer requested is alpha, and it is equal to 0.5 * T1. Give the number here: 1.42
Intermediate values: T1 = 2.8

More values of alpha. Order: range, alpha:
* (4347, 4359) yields 0.93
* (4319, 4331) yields 0.96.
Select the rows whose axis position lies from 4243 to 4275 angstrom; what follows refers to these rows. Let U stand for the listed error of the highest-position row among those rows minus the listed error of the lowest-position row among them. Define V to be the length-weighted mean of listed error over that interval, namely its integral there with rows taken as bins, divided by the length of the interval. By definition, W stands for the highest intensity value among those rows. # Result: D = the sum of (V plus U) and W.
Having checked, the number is 6.39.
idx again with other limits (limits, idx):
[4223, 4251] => 23.2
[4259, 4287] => 23.2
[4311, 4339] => 24.3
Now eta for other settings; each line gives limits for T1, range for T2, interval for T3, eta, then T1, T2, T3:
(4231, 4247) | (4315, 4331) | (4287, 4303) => 19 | 23.7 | 26.9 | 21.4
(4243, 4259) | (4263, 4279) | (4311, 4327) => 25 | 23.0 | 23.3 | 25.6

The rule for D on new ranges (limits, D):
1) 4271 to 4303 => 6.34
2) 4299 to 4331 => 7.07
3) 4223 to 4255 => 6.41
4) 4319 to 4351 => 6.95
